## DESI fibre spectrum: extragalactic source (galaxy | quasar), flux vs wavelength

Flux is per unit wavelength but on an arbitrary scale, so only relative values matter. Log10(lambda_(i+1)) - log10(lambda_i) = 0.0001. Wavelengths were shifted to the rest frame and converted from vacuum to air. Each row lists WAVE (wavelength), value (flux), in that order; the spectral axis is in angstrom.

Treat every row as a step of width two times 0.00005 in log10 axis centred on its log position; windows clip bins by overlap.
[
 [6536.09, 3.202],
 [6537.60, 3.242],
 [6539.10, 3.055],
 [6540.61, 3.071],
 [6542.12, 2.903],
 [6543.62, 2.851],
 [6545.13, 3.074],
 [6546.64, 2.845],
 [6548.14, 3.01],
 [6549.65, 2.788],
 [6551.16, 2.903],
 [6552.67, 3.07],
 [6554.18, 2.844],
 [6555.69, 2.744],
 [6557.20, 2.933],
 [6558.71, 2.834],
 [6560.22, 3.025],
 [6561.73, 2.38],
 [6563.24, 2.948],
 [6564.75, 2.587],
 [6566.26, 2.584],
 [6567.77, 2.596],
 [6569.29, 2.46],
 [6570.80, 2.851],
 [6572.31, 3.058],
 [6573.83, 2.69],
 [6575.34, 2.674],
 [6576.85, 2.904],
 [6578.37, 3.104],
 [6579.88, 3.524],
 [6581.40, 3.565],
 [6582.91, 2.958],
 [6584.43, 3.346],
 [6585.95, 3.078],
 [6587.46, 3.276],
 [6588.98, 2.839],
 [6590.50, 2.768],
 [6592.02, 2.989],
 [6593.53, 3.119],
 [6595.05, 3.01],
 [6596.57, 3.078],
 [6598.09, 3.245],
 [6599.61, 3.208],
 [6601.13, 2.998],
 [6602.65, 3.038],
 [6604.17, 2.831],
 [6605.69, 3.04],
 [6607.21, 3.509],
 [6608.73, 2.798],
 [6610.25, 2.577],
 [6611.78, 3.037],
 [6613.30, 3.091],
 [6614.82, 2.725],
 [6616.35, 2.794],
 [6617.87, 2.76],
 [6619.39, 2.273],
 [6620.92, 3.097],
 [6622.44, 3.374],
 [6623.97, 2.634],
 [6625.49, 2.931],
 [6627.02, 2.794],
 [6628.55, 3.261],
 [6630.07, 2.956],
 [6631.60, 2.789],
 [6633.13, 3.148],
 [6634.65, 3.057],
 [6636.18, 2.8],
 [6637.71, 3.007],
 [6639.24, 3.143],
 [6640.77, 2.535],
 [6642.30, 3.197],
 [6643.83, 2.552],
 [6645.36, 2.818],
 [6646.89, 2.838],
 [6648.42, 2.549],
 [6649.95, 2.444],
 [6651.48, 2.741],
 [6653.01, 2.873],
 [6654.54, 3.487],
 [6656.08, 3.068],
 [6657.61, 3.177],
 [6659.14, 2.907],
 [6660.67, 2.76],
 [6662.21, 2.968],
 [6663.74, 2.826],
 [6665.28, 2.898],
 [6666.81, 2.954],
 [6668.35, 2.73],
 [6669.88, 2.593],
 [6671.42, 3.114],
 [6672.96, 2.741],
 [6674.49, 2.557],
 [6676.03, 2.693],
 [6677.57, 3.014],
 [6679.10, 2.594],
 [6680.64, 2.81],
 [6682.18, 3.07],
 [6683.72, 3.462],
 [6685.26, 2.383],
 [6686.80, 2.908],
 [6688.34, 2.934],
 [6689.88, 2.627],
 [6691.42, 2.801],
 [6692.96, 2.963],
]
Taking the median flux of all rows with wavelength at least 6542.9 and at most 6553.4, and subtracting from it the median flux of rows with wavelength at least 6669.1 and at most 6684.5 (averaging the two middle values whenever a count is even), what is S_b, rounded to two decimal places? 0.13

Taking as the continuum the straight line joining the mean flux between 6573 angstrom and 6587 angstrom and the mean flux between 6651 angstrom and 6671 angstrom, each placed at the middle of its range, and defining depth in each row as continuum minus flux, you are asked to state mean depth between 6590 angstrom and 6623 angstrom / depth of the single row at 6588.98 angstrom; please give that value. 0.3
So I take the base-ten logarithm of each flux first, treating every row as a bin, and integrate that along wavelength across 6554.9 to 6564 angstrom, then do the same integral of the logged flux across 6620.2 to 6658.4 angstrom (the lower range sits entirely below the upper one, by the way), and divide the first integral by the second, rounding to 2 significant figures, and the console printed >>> 0.23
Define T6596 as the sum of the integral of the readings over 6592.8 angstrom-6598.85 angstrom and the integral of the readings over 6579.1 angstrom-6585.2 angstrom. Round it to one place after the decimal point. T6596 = 39.2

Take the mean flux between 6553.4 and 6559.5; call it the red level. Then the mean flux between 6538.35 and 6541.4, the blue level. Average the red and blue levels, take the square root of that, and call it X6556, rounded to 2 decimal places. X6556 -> 1.72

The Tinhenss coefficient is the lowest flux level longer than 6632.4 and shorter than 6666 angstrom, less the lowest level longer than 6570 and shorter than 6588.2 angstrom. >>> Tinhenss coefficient -0.23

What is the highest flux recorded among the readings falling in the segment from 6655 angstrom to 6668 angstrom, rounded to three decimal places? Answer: 3.177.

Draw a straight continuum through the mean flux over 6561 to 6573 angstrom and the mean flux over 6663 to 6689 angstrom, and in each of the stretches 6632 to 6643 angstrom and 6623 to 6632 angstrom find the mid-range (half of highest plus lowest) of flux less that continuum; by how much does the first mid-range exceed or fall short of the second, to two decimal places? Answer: -0.10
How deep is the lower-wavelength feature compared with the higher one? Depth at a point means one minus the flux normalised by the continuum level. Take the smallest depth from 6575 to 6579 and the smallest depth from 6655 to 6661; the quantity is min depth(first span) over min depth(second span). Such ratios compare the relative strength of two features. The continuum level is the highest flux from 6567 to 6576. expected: 0.4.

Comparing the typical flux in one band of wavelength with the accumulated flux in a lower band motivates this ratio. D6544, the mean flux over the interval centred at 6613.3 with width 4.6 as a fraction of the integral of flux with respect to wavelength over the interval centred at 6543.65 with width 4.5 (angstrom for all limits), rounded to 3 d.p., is 0.222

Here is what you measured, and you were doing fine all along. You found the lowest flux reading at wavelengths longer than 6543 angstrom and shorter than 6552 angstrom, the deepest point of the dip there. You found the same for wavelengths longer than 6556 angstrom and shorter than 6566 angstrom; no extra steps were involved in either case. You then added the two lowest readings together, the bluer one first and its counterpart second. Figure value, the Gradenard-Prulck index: 5.17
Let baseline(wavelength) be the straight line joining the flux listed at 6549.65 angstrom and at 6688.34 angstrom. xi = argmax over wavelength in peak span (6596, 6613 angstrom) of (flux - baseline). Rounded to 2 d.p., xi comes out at 6607.21 angstrom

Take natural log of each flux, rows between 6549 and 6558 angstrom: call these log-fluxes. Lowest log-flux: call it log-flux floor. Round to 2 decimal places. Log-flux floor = 1.01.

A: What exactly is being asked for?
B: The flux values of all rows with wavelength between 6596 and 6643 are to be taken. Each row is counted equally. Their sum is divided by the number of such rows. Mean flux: 2.96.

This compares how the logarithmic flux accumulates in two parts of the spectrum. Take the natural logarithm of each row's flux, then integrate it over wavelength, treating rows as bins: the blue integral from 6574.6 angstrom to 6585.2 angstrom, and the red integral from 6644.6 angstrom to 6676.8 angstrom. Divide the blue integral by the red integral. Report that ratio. 0.4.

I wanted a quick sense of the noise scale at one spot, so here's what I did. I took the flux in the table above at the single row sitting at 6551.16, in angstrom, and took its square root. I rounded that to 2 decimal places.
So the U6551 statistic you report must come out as 1.70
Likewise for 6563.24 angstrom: 1.72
